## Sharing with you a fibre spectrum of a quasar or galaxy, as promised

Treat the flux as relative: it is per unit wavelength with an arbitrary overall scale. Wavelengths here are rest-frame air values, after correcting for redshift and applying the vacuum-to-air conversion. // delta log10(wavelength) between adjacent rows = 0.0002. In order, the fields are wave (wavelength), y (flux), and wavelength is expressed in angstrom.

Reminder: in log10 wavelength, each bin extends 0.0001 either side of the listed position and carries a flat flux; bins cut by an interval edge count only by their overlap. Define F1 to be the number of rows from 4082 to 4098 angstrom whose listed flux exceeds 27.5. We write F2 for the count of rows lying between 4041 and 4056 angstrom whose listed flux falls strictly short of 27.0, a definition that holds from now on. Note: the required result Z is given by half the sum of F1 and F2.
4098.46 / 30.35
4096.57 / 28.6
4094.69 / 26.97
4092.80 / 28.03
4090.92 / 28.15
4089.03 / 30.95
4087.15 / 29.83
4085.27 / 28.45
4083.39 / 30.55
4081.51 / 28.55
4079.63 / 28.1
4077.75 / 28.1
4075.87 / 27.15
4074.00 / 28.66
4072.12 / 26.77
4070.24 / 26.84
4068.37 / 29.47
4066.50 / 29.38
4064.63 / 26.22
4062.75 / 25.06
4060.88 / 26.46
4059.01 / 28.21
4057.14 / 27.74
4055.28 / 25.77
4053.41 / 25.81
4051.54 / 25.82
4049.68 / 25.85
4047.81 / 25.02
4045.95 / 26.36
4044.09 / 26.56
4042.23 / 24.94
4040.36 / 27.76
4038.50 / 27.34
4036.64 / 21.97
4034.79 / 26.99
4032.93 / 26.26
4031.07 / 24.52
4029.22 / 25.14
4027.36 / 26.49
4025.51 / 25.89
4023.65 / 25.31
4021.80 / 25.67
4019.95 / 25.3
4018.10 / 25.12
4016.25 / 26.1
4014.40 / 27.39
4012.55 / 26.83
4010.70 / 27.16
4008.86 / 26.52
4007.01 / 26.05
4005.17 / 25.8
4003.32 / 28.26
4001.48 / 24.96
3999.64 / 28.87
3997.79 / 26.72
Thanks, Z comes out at 7.5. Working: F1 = 7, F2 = 8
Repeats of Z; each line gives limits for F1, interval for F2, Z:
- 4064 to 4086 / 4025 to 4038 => 7.5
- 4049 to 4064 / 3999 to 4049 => 11.5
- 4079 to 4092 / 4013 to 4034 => 8.5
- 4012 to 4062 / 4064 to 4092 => 3.0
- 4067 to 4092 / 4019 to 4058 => 14.0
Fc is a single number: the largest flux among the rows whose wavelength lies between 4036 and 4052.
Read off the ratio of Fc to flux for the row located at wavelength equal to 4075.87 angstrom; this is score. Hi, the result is 1.02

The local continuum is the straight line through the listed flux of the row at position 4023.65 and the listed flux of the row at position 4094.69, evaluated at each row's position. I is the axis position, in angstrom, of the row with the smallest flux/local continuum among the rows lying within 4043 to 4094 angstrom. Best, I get 4062.75 angstrom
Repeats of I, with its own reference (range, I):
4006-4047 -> 4036.64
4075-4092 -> 4075.87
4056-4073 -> 4062.75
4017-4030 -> 4029.22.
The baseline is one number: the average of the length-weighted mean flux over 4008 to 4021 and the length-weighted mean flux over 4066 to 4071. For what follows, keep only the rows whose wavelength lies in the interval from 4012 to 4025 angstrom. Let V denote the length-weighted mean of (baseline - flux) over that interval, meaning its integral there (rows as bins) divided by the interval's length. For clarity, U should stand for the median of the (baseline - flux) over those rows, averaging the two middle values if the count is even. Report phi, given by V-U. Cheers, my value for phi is -0.26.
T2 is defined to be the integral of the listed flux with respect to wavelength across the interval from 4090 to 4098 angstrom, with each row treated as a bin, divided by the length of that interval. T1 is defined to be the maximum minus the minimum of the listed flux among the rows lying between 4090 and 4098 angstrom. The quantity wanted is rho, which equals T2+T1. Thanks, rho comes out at 29.7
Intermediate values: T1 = 1.6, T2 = 28.1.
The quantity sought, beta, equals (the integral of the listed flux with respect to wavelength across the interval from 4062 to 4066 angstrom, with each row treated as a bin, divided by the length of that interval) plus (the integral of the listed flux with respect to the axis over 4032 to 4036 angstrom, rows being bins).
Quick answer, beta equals 131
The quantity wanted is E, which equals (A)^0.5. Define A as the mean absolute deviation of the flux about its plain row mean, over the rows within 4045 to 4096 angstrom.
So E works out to 1.16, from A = 1.4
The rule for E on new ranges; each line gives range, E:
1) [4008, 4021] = 0.85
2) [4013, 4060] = 0.96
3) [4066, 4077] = 1.06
